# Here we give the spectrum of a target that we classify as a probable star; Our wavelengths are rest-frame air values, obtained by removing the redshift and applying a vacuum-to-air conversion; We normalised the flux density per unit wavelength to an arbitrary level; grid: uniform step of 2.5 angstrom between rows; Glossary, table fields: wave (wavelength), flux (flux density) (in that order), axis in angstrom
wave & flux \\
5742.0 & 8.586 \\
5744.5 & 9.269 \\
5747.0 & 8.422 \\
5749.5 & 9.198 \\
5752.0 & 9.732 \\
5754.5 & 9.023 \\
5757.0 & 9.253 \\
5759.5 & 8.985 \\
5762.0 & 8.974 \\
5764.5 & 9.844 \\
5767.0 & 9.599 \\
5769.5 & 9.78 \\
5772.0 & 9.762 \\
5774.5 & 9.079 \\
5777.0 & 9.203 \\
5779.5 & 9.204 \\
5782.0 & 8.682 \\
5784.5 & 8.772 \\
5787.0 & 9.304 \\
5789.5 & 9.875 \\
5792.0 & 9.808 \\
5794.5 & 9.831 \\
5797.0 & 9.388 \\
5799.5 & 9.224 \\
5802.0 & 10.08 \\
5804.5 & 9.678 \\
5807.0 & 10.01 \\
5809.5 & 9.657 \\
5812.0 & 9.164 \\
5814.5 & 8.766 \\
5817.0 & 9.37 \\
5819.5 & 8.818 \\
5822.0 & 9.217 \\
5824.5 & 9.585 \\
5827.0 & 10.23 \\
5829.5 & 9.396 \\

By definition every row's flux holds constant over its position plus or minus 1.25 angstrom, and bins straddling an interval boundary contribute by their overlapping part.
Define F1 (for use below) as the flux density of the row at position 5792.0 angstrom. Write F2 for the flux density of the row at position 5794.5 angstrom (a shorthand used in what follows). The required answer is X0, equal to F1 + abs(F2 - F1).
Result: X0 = 9.8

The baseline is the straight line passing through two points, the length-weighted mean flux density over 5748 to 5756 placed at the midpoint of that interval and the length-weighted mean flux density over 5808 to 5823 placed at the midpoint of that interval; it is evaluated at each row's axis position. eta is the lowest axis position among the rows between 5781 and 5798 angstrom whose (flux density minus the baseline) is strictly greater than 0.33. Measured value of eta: 5789.5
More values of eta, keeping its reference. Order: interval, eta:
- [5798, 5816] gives 5802.0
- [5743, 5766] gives 5752.0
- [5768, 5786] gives 5769.5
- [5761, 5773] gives 5764.5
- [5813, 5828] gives 5824.5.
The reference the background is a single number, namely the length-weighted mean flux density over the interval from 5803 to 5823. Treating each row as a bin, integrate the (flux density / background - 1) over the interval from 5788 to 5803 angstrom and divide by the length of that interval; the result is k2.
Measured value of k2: 0.04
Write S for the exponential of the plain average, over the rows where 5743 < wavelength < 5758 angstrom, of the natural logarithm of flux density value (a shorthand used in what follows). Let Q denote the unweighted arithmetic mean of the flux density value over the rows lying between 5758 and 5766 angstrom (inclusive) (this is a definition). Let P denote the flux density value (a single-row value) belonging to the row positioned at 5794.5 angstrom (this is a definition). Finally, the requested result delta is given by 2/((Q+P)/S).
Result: 0.96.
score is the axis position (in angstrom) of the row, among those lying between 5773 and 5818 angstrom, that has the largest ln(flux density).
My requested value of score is 5802.0 angstrom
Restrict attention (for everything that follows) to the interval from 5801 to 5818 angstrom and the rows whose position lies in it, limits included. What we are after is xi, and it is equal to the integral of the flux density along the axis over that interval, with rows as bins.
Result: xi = 162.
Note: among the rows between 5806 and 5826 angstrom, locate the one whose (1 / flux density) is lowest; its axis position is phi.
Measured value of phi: 5807.0 angstrom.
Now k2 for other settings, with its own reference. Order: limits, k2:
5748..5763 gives -0.02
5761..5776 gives 0.02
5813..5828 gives 0.00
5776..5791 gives -0.02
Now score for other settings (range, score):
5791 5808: 5802.0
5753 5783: 5764.5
